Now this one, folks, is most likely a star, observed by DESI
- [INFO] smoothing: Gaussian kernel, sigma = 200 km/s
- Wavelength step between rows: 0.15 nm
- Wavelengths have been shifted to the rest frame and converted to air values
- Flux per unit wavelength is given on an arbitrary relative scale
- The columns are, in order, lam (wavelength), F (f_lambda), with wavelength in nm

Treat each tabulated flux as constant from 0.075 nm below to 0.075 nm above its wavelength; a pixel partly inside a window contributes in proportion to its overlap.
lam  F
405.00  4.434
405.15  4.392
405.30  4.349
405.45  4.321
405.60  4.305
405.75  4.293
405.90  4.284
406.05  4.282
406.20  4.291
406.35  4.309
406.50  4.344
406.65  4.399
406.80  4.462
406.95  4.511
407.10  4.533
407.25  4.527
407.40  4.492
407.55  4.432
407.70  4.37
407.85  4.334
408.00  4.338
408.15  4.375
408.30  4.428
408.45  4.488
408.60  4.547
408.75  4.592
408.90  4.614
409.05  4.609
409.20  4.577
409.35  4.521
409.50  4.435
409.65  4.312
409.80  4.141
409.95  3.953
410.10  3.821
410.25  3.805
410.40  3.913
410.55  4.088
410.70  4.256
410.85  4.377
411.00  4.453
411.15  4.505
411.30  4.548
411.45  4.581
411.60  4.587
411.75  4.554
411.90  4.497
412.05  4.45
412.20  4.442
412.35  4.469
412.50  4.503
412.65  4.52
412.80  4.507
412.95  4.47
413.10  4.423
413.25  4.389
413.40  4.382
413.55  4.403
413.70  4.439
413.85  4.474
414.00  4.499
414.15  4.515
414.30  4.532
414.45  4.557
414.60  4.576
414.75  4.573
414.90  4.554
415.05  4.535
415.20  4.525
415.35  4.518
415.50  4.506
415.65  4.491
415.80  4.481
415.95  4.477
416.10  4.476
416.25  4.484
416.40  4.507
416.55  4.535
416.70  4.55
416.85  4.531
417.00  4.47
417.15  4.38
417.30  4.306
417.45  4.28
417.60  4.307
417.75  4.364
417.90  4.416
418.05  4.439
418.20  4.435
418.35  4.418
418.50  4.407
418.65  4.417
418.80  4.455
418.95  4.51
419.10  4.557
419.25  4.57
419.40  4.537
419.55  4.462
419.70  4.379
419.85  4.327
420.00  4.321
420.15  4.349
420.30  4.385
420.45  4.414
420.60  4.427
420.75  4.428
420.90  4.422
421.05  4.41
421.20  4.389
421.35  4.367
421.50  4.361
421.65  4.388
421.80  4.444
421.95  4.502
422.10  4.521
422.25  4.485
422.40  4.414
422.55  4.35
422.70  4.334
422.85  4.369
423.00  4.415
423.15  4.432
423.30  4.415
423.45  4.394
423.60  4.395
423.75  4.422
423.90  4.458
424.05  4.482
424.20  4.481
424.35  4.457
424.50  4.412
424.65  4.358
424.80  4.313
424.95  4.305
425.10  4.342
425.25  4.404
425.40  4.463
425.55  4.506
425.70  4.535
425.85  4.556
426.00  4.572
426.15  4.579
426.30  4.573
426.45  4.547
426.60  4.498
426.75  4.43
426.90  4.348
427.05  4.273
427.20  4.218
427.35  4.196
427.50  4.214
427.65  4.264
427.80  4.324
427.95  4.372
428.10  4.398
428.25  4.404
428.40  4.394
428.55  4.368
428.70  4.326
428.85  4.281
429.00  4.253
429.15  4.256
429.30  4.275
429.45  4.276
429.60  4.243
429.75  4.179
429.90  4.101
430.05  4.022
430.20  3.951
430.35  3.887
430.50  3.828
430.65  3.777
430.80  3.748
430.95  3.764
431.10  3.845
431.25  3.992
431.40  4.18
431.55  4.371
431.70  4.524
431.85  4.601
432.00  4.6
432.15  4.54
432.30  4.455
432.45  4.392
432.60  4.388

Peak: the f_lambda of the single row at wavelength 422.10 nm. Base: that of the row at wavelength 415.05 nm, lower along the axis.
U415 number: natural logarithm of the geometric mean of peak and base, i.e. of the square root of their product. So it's 1.51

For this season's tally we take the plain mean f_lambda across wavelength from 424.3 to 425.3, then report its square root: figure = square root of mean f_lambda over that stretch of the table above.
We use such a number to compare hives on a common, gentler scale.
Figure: 2.09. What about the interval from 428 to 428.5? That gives 2.10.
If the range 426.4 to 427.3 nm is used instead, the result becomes 2.09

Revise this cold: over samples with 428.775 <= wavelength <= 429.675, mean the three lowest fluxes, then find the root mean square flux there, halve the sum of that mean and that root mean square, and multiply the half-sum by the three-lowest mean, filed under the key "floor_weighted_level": 18.1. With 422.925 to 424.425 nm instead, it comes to 19.4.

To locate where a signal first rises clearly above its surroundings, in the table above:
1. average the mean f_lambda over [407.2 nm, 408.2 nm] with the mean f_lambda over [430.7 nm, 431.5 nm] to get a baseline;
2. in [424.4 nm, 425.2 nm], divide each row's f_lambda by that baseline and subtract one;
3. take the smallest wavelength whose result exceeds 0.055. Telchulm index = 424.50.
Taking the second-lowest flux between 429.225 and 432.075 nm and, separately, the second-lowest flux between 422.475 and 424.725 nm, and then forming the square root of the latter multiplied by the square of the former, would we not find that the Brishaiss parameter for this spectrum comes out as 7.85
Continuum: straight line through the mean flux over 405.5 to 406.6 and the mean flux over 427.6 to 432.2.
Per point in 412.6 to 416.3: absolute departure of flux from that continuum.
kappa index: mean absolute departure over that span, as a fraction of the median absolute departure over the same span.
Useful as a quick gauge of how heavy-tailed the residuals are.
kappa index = 0.98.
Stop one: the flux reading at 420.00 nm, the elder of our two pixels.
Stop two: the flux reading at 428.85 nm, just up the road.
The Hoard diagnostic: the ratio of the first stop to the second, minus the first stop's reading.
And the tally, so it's -3.31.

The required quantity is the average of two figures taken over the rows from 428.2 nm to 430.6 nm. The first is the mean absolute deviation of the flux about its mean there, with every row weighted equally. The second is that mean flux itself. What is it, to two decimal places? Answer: 2.17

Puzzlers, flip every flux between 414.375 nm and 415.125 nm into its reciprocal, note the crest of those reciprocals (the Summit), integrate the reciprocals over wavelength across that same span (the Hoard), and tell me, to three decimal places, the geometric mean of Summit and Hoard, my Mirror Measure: 0.190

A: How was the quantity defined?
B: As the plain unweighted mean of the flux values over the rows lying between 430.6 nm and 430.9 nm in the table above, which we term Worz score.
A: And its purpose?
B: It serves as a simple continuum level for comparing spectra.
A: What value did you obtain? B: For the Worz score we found 3.76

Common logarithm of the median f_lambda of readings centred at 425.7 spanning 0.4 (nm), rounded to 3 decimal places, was 0.657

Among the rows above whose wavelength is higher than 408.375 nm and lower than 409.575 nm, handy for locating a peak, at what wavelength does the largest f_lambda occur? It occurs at 408.90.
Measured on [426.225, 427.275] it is 426.30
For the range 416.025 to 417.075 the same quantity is 416.70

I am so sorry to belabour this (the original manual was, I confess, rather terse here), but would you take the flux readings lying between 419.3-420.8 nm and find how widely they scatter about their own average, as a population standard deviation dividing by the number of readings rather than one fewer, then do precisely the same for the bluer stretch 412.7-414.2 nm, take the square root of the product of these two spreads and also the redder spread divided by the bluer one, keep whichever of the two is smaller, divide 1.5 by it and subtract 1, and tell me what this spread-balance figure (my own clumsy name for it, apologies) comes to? 27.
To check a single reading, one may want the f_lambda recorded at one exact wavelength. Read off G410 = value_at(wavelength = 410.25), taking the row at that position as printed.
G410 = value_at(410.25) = 3.805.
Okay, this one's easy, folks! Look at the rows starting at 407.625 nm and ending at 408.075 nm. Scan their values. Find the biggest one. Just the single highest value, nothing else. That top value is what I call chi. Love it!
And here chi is 4.37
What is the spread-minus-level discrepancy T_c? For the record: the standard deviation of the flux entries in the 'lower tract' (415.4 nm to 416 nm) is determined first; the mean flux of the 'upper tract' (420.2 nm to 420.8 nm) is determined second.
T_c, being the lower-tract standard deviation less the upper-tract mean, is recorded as -4.40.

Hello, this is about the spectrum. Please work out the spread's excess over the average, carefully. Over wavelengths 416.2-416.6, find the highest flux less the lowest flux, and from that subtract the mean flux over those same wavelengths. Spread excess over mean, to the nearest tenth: -4.5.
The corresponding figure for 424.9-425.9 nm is -4.2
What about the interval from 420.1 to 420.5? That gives -4.3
